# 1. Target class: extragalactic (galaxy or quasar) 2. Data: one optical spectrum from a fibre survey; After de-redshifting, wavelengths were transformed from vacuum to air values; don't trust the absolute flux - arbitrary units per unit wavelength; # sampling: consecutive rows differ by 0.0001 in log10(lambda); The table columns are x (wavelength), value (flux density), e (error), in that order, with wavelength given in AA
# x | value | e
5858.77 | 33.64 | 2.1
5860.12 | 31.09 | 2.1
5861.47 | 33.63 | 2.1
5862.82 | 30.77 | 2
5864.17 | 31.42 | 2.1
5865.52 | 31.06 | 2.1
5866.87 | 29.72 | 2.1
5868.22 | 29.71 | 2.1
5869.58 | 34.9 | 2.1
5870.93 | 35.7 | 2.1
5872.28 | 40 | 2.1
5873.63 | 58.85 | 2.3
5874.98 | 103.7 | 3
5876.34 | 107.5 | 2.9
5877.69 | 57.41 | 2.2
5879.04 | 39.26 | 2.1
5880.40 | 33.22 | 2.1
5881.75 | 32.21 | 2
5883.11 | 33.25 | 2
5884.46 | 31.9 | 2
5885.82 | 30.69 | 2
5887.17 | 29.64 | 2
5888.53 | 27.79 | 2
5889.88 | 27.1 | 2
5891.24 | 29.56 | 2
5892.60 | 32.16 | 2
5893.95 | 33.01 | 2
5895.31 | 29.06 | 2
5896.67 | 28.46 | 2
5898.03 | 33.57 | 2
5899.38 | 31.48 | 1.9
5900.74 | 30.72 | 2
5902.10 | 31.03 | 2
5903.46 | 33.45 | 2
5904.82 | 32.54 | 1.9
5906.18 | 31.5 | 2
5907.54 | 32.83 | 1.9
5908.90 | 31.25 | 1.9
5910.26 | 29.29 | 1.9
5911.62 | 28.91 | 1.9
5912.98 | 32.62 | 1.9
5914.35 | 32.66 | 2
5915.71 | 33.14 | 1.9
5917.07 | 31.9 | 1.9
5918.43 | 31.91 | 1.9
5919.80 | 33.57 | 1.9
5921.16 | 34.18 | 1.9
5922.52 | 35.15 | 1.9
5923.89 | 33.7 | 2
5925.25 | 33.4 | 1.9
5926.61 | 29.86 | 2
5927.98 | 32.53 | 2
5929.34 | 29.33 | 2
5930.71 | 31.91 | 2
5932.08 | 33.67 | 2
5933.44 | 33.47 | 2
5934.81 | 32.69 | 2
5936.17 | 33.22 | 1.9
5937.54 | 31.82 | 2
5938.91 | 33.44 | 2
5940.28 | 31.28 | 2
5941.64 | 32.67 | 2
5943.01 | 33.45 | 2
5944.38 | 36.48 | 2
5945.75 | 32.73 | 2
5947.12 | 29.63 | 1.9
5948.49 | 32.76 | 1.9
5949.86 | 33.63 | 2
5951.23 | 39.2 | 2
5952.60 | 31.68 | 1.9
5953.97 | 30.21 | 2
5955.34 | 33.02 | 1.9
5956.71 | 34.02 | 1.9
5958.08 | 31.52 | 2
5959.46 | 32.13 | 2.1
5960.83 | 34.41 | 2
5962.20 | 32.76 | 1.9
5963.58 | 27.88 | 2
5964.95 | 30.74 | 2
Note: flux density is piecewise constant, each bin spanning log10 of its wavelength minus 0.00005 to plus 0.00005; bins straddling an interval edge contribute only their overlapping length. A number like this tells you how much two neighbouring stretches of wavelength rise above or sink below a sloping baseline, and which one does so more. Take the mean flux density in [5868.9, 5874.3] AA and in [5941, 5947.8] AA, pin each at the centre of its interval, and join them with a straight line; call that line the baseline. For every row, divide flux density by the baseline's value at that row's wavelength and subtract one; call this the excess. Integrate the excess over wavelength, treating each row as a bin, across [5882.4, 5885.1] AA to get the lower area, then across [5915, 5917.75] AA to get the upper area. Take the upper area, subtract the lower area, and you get 0.24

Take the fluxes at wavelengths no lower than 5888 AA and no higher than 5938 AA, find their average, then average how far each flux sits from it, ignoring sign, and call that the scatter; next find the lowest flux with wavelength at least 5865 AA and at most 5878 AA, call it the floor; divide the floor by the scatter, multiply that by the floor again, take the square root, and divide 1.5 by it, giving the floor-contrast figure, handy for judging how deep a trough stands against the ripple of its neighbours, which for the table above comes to 0.0633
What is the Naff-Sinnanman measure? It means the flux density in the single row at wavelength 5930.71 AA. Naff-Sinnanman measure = 31.91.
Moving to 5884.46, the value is 31.9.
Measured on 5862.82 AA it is 30.77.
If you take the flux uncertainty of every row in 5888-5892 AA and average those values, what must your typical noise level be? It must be 2.00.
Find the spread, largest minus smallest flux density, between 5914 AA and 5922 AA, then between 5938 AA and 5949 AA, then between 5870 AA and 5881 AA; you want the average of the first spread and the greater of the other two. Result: 38.3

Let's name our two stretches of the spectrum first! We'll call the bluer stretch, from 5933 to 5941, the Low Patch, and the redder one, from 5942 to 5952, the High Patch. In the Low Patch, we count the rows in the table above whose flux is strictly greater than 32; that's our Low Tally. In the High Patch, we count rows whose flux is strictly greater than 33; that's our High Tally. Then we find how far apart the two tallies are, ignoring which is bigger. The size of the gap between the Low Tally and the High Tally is 0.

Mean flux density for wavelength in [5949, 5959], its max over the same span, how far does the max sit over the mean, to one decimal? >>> 5.9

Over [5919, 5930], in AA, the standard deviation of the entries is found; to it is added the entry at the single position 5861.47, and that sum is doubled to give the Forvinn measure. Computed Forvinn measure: 71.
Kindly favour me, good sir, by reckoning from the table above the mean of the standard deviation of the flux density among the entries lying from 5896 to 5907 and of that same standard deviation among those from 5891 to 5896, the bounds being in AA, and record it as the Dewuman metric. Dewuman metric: 2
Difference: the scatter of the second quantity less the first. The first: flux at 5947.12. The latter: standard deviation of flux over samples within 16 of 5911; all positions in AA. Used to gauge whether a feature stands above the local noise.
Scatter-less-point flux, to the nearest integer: -28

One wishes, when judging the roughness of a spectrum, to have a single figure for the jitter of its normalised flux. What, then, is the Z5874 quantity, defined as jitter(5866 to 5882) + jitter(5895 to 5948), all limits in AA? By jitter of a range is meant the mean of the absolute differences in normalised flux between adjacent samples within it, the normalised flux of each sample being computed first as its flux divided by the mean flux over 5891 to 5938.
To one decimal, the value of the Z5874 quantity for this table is 0.5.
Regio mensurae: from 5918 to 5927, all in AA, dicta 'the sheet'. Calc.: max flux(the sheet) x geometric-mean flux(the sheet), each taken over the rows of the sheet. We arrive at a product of 1162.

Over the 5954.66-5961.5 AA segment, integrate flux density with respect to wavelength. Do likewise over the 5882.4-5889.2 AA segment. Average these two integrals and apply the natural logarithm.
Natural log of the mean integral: 5.38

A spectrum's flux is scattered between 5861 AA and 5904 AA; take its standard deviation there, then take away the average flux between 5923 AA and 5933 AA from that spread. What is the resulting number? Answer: -13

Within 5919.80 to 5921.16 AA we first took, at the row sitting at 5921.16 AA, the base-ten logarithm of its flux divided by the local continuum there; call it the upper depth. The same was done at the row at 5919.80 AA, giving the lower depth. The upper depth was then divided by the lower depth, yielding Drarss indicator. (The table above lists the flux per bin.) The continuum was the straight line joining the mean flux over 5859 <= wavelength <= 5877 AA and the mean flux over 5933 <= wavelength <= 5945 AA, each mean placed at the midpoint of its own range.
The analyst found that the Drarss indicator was 0.7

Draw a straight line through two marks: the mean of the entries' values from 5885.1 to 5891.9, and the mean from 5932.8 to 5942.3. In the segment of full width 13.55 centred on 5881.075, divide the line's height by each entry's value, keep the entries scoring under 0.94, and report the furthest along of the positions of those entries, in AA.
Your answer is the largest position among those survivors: 5885.82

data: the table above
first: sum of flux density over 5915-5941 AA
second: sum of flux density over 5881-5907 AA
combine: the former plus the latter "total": 1209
